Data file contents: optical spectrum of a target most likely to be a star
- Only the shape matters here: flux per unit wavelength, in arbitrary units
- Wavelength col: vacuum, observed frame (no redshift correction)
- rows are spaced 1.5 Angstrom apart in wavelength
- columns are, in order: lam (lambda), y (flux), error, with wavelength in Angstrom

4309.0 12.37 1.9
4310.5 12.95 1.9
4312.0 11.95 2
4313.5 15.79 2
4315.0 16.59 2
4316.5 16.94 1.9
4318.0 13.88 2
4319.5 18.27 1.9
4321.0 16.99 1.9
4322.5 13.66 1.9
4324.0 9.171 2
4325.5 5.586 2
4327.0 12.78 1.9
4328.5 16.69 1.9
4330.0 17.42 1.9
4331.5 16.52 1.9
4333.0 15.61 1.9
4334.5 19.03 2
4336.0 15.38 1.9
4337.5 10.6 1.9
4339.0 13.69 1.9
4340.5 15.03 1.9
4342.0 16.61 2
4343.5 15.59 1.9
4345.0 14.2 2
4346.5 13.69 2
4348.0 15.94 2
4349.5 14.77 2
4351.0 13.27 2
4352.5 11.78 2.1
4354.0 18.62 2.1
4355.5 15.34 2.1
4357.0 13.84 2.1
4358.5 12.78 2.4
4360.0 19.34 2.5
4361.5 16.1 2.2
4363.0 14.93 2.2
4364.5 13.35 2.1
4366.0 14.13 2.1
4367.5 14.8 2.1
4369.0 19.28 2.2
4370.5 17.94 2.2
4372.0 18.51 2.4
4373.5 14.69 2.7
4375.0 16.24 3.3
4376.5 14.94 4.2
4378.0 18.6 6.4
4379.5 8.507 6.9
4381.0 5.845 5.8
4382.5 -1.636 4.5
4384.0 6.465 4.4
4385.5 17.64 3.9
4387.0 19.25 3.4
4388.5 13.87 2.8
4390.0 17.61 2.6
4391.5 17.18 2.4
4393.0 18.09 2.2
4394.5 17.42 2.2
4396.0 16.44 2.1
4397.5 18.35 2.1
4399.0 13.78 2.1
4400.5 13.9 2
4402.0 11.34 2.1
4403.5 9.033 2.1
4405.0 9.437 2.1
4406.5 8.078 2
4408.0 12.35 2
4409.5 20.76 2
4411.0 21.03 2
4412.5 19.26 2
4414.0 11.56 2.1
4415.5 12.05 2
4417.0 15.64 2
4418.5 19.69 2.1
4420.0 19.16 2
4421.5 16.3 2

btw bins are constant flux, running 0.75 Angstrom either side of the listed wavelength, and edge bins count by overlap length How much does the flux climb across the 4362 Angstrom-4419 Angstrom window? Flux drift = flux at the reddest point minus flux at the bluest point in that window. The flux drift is 4.8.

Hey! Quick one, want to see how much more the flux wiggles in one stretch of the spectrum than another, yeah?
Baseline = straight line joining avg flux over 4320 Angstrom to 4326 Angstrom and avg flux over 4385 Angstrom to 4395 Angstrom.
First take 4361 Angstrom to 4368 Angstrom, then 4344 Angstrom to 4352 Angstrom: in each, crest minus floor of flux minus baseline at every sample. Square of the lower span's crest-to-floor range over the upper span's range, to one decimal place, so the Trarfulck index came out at 0.9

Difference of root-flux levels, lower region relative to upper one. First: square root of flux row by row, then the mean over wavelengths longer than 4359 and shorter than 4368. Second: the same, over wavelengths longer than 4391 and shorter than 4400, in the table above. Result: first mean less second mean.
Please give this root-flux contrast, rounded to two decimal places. -0.18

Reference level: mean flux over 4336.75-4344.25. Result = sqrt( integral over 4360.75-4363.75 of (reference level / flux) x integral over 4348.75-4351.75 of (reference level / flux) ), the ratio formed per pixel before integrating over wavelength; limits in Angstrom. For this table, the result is 2.9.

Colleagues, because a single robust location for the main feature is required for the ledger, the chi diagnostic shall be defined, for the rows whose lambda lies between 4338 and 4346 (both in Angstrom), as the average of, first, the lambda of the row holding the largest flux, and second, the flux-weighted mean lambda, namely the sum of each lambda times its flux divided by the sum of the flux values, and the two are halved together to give 4342.0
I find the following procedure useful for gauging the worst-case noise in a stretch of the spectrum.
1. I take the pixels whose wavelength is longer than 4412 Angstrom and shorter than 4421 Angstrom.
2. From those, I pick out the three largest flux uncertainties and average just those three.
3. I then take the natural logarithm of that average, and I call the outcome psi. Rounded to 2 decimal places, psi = 0.73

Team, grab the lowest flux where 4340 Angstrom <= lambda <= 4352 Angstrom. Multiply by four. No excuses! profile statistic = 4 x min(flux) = 53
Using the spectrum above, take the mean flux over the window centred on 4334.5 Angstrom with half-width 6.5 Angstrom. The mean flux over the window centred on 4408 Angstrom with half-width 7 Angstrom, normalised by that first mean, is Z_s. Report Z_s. 0.88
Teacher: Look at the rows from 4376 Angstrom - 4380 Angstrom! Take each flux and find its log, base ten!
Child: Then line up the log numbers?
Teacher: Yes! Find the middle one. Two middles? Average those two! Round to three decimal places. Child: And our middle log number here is 1.174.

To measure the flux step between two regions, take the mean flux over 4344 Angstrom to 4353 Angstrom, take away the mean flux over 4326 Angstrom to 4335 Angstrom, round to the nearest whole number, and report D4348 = -2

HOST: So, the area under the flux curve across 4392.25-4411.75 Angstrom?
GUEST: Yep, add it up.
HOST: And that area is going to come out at 285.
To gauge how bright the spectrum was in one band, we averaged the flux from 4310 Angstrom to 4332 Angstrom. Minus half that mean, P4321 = -7.2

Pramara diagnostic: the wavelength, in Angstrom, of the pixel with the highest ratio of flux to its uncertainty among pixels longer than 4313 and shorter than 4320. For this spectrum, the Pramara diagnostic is 4319.5 Angstrom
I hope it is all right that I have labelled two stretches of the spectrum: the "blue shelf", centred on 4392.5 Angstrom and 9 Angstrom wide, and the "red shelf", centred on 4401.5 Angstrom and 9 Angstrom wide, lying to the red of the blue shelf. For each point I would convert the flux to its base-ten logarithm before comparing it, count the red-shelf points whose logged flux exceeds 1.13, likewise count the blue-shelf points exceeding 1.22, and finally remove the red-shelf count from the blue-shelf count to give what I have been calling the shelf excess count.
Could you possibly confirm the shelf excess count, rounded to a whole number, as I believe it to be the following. 1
